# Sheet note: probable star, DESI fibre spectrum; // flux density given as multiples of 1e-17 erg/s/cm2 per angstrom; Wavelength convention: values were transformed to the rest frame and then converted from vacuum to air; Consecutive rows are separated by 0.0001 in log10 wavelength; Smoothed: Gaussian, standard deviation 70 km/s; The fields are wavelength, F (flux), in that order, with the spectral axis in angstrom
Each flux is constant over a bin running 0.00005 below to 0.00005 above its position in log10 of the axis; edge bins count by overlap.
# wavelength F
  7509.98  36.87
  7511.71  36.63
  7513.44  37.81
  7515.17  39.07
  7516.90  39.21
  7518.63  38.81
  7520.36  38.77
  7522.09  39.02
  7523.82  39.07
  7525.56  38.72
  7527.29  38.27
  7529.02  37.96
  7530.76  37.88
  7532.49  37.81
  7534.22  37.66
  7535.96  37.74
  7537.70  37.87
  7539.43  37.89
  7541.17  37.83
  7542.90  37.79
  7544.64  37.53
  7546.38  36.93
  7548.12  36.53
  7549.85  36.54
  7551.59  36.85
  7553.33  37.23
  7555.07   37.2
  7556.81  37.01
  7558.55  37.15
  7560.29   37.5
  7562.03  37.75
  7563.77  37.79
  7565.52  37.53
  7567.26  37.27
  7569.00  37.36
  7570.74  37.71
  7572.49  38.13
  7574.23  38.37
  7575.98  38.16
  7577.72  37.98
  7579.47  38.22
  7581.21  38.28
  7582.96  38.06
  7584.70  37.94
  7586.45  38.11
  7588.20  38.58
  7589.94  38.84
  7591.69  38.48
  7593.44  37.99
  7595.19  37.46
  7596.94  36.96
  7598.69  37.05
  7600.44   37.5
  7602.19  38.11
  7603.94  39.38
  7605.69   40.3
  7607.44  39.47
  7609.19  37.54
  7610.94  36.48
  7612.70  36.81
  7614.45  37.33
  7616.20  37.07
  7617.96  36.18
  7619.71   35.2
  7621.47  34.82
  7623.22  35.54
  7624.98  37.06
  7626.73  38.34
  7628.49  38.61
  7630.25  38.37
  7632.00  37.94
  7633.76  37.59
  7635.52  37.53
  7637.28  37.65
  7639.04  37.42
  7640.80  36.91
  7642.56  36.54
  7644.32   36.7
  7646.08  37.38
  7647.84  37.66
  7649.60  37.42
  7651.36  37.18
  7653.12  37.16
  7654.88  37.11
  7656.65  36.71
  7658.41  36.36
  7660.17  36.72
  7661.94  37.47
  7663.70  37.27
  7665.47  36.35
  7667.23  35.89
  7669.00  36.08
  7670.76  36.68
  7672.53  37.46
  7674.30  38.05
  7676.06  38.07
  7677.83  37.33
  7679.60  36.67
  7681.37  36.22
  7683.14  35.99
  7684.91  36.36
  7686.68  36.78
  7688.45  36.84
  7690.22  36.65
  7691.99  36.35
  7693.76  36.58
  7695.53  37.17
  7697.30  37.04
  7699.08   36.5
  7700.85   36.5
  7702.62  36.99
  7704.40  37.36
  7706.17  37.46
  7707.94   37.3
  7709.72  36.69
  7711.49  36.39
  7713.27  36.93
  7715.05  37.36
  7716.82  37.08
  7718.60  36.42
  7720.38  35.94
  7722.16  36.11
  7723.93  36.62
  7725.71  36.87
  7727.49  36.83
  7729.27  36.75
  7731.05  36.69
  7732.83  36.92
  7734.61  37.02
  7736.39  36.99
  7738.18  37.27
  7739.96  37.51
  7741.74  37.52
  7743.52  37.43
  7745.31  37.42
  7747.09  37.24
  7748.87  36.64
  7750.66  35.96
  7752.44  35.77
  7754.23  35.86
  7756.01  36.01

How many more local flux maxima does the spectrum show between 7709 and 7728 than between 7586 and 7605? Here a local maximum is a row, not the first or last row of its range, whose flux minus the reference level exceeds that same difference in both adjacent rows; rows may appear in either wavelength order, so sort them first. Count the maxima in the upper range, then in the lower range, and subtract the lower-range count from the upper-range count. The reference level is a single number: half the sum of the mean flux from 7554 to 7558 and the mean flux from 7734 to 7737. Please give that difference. 1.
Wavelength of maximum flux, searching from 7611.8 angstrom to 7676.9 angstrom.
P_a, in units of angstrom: 7628.49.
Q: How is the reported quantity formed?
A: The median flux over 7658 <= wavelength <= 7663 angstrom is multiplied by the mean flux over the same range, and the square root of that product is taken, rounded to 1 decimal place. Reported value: 36.8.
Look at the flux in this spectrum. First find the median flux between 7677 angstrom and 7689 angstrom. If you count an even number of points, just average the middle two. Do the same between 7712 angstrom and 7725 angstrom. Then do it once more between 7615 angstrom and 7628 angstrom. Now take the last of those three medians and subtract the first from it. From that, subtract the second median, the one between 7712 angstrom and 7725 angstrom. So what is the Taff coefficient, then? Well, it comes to -37.1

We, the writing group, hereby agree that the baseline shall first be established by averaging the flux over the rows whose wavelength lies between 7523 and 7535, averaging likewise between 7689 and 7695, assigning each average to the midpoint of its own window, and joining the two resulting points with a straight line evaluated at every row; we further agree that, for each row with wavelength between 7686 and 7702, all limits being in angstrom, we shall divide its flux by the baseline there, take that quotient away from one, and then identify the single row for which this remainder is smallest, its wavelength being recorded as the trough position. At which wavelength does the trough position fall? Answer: 7695.53 angstrom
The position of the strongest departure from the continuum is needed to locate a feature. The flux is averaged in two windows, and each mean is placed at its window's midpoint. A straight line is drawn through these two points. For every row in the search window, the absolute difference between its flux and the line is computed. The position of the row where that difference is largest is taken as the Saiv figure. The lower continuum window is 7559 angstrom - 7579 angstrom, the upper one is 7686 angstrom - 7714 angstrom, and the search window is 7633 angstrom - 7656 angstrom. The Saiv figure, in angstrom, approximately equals 7642.56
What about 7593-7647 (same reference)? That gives 7605.69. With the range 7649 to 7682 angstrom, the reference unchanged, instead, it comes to 7667.23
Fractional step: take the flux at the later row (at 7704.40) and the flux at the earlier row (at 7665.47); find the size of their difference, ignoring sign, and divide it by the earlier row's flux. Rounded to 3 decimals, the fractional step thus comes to 0.028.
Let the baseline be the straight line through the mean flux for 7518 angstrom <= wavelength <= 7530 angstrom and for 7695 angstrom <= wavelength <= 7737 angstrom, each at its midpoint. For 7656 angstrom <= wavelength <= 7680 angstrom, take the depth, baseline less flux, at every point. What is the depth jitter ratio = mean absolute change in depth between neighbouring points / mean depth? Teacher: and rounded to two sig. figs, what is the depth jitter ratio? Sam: 1.5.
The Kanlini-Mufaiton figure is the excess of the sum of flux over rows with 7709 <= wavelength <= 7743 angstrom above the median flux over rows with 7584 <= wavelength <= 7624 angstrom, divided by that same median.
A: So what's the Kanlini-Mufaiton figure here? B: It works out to 18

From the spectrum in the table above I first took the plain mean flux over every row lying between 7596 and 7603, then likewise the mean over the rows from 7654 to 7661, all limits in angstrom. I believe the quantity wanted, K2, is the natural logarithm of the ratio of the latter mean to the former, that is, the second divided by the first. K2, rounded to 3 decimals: -0.018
